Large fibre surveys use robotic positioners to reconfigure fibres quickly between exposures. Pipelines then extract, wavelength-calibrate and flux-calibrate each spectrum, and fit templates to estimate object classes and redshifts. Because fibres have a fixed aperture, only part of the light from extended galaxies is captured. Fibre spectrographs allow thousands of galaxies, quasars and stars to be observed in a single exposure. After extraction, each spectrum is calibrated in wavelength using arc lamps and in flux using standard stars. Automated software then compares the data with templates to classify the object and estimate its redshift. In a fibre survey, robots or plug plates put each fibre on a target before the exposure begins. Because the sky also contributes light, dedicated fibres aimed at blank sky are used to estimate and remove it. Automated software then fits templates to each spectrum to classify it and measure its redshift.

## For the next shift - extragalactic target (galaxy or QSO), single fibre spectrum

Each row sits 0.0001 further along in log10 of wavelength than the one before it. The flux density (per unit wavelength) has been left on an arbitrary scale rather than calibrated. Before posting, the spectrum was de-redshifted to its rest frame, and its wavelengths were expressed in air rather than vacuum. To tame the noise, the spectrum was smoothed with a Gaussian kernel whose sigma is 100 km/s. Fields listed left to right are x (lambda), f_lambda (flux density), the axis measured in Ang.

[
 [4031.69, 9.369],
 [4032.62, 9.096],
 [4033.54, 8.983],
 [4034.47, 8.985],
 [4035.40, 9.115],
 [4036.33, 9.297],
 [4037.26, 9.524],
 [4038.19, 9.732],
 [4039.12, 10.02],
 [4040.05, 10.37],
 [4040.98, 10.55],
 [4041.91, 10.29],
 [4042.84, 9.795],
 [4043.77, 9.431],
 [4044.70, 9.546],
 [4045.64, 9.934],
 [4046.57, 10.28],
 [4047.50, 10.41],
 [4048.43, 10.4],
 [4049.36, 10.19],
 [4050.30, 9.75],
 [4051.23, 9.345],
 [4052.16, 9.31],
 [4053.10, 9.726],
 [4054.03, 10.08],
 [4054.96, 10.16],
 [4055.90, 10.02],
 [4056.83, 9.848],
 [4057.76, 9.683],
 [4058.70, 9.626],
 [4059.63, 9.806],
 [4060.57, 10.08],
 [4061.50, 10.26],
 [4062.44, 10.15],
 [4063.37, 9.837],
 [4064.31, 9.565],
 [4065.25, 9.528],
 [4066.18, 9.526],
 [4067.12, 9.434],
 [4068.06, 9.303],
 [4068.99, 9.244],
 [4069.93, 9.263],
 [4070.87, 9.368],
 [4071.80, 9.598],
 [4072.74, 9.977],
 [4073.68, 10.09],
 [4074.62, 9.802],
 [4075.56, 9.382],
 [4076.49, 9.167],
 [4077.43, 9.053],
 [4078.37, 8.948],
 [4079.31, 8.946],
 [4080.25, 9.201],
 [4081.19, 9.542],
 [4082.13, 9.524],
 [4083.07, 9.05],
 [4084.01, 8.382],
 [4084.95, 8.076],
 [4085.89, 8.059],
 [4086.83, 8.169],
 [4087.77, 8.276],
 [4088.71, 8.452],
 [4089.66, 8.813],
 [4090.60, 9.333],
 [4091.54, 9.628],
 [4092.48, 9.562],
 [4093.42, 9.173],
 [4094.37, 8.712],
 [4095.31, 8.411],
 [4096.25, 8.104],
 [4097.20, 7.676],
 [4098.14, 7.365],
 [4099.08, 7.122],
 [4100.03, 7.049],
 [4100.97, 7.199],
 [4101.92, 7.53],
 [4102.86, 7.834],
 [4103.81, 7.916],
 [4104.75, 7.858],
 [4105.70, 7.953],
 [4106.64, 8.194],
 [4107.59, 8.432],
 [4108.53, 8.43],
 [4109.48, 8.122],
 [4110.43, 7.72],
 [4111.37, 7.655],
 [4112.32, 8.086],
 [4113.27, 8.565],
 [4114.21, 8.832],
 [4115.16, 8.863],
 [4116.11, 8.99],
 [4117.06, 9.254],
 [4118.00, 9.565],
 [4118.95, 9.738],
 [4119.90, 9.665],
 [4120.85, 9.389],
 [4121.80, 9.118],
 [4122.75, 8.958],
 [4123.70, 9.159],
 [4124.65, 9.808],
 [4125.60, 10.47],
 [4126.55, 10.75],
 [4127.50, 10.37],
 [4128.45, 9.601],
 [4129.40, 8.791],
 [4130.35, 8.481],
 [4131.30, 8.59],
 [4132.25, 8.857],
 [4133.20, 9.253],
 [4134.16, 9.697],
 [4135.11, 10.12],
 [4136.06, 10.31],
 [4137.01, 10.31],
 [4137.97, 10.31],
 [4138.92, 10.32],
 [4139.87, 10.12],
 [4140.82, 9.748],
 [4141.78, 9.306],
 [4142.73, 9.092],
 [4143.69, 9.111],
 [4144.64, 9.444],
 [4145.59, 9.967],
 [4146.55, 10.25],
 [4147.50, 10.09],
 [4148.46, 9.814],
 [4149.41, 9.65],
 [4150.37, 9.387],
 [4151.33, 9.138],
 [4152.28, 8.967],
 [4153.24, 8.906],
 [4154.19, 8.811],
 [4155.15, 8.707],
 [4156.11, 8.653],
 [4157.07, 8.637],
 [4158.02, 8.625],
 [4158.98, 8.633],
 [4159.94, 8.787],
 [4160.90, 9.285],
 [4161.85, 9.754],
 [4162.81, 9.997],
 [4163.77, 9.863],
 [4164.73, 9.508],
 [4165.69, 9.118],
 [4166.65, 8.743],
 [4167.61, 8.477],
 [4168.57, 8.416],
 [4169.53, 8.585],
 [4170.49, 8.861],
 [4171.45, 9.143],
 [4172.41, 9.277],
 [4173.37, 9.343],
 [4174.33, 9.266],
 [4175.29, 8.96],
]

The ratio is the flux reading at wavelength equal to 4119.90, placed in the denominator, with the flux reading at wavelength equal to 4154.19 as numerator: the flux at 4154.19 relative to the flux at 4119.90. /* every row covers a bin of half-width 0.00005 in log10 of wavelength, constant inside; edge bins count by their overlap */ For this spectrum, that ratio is 0.912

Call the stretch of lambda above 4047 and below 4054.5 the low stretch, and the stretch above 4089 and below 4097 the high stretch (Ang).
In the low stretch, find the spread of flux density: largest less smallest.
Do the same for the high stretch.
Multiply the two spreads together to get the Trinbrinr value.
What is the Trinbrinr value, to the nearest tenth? 1.7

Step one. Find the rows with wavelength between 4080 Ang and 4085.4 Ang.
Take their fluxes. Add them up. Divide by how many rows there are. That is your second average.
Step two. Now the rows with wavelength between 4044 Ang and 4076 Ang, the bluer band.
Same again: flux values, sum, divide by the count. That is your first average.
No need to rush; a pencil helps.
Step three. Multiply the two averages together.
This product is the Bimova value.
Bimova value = 88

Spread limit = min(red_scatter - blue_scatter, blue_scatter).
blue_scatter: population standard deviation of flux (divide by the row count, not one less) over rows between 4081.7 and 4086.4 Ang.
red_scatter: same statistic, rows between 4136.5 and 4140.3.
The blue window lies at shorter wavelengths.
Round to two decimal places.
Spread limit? -0.49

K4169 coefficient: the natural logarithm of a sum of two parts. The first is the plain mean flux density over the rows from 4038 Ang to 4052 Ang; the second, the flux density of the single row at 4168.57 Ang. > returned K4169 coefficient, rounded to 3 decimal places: 2.913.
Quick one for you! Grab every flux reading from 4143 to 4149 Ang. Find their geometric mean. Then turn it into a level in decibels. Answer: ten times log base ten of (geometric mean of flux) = 9.9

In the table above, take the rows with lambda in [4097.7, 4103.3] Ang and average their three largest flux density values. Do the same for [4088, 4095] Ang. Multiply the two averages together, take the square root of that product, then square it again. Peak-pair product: 72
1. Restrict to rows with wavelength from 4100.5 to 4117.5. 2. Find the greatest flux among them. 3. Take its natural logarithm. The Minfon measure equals 2.23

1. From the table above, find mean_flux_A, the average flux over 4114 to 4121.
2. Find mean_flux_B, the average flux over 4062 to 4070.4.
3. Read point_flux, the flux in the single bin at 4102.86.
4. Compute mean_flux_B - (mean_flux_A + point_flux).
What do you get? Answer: -7.6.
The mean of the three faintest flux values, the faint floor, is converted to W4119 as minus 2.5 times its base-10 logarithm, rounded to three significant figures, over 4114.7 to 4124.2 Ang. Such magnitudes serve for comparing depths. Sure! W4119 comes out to -2.38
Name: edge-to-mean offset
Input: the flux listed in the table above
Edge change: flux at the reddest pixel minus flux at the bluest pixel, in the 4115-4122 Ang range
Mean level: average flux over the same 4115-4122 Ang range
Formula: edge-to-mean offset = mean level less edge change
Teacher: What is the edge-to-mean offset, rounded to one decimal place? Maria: 9.1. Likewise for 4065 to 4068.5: 9.7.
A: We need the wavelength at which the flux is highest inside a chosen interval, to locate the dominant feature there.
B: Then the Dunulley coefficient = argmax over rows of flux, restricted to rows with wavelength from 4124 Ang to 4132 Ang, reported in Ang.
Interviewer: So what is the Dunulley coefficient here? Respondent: 4126.55 Ang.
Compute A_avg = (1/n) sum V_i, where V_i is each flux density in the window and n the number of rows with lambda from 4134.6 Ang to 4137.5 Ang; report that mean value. 10.2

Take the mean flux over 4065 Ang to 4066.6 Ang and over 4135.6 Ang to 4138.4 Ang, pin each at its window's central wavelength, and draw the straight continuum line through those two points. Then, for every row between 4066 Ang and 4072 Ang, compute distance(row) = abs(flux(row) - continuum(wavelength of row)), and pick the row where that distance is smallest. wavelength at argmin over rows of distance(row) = 4071.80 Ang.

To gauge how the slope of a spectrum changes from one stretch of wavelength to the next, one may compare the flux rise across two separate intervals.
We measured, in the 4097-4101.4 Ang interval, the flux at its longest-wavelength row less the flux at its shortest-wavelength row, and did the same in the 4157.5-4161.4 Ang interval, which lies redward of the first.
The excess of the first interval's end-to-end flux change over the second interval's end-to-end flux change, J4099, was -1.1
